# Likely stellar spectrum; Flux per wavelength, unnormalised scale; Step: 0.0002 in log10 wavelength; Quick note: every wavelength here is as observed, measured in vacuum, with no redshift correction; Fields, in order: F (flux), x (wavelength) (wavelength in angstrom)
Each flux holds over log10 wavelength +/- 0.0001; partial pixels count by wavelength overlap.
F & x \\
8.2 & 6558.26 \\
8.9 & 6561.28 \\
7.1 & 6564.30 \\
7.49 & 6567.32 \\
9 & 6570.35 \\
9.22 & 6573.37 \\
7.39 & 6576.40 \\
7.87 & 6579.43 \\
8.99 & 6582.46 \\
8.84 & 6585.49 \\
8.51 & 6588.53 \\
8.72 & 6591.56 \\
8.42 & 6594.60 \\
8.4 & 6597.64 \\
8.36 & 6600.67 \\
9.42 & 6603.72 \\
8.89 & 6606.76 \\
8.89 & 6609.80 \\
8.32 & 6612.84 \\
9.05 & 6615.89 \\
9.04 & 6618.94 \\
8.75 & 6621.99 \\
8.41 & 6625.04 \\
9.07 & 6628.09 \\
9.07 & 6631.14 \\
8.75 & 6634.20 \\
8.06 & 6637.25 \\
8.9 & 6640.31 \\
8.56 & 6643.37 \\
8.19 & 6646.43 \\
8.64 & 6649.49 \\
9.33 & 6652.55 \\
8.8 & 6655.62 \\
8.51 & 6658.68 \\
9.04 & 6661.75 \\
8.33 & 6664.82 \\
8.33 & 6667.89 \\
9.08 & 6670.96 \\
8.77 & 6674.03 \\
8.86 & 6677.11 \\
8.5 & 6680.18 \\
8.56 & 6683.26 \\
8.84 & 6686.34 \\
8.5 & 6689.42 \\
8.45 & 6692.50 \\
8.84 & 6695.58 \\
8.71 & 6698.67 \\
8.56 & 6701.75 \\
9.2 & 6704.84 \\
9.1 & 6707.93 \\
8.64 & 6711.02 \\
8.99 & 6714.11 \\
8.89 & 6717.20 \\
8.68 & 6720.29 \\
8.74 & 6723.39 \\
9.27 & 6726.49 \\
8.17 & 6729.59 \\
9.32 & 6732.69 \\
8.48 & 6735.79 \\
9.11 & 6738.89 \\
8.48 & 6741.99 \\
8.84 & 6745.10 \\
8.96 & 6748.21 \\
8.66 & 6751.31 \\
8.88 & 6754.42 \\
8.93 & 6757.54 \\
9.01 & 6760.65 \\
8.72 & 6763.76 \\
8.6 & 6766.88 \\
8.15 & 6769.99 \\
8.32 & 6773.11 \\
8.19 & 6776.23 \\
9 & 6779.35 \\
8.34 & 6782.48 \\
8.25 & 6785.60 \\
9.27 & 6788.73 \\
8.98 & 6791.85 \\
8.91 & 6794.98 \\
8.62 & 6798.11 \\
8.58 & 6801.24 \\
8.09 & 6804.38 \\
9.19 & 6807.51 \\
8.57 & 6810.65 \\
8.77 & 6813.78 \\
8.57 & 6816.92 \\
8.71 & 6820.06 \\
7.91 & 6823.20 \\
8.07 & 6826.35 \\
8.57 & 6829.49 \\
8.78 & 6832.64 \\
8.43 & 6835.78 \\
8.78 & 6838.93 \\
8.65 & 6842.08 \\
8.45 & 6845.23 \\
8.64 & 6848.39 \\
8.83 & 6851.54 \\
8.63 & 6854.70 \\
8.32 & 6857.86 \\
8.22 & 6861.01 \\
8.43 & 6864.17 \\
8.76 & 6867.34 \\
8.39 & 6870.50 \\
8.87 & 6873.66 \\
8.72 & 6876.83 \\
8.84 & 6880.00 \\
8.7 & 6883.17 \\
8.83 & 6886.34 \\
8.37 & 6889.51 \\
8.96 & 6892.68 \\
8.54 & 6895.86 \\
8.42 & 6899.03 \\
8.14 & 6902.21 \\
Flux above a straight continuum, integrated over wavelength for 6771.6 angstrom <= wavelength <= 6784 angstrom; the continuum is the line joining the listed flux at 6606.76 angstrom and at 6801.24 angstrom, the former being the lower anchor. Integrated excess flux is -1.9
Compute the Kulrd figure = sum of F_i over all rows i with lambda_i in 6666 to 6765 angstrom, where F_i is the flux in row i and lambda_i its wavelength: 281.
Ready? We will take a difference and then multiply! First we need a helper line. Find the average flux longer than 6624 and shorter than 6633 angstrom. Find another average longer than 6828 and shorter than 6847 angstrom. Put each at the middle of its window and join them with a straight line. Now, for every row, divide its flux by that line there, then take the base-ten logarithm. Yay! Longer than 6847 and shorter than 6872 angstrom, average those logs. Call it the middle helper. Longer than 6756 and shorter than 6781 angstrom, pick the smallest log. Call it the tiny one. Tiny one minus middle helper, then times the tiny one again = 0.0007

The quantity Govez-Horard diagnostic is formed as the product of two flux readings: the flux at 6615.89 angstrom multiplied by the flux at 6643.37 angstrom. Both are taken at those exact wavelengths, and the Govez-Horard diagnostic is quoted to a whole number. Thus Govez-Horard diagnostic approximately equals 77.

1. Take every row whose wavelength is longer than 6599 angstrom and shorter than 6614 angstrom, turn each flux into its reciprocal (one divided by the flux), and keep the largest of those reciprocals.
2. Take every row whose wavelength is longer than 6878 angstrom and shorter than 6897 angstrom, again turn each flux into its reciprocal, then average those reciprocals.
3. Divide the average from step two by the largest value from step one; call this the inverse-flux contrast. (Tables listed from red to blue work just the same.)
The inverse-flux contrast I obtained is 0.96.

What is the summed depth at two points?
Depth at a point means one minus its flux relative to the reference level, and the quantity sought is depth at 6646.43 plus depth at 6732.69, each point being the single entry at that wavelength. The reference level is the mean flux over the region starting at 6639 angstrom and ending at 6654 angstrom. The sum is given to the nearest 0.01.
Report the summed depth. -0.01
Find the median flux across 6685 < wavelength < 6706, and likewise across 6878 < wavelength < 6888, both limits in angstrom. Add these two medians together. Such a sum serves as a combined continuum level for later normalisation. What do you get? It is 17.5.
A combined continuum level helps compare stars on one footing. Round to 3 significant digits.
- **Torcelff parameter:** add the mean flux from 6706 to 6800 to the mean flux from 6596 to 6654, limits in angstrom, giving 17.5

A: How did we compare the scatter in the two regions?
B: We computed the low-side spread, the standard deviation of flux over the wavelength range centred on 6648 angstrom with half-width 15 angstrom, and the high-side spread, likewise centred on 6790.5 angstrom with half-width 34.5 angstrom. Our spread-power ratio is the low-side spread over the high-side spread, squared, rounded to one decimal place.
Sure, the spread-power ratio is 1.0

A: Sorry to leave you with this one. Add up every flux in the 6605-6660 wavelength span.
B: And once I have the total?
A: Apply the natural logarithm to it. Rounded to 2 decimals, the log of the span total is 5.06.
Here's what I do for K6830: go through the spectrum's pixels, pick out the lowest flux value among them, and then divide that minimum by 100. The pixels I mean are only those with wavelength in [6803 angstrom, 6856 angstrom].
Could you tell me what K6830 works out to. 0.0791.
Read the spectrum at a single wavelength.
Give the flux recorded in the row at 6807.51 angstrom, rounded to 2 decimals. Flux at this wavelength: 9.19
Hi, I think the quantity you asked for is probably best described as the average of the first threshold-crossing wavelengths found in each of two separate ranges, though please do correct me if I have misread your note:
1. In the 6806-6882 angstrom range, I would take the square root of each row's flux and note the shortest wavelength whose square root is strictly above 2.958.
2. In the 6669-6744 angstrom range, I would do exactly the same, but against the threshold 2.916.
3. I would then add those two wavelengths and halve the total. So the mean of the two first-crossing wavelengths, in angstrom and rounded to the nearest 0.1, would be 6739.2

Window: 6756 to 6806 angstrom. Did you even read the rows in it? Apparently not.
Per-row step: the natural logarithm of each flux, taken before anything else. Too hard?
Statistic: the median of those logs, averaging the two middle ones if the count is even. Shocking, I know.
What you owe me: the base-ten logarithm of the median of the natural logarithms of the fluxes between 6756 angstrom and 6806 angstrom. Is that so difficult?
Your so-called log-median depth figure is 0.333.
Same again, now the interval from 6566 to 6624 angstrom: 0.336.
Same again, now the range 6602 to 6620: 0.341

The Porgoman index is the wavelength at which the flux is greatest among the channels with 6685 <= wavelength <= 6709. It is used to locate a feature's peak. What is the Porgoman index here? 6704.84 angstrom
